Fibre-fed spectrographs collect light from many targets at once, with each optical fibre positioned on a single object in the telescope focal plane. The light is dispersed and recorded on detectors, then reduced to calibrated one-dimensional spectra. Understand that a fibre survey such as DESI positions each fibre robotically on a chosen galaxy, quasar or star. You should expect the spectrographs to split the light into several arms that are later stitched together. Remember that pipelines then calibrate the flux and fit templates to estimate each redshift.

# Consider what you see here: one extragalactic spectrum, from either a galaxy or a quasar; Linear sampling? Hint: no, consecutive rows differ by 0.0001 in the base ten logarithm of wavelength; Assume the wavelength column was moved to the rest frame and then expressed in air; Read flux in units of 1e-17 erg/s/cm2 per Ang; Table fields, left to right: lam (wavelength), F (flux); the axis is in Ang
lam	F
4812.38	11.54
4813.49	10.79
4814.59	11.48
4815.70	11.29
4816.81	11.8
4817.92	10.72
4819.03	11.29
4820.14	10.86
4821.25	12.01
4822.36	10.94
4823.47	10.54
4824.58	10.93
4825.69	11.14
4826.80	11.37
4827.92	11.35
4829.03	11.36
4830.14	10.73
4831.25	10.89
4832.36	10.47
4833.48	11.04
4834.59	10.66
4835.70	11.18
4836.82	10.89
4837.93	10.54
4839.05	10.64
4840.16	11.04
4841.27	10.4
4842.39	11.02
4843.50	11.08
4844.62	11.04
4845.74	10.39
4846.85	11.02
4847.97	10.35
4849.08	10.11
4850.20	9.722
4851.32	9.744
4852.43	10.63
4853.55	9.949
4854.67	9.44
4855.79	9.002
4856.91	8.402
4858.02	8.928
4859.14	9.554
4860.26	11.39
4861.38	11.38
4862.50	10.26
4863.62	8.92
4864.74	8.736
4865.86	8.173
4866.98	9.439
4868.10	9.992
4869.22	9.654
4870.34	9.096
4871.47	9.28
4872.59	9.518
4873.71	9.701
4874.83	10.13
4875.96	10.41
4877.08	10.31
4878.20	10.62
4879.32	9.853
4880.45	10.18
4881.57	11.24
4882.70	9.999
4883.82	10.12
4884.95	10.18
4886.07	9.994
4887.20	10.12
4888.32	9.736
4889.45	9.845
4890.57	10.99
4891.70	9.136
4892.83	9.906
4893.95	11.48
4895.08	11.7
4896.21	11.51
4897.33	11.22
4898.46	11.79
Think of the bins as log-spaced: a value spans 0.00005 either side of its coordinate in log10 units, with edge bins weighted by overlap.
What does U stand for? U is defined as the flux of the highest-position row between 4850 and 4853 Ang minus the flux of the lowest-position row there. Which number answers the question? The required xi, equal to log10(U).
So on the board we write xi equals -0.04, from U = 0.9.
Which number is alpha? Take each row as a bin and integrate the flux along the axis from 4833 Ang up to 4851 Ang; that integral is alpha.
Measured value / 192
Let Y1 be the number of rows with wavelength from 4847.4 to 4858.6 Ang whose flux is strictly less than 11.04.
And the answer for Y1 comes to 10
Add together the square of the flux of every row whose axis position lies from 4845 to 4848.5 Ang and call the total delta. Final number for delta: 337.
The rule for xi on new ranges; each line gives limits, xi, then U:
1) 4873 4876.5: -0.15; 0.7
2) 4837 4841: -0.30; 0.5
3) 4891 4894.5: 0.37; 2.3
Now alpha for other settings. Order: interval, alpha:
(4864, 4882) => 176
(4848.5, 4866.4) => 173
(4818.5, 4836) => 193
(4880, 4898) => 188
